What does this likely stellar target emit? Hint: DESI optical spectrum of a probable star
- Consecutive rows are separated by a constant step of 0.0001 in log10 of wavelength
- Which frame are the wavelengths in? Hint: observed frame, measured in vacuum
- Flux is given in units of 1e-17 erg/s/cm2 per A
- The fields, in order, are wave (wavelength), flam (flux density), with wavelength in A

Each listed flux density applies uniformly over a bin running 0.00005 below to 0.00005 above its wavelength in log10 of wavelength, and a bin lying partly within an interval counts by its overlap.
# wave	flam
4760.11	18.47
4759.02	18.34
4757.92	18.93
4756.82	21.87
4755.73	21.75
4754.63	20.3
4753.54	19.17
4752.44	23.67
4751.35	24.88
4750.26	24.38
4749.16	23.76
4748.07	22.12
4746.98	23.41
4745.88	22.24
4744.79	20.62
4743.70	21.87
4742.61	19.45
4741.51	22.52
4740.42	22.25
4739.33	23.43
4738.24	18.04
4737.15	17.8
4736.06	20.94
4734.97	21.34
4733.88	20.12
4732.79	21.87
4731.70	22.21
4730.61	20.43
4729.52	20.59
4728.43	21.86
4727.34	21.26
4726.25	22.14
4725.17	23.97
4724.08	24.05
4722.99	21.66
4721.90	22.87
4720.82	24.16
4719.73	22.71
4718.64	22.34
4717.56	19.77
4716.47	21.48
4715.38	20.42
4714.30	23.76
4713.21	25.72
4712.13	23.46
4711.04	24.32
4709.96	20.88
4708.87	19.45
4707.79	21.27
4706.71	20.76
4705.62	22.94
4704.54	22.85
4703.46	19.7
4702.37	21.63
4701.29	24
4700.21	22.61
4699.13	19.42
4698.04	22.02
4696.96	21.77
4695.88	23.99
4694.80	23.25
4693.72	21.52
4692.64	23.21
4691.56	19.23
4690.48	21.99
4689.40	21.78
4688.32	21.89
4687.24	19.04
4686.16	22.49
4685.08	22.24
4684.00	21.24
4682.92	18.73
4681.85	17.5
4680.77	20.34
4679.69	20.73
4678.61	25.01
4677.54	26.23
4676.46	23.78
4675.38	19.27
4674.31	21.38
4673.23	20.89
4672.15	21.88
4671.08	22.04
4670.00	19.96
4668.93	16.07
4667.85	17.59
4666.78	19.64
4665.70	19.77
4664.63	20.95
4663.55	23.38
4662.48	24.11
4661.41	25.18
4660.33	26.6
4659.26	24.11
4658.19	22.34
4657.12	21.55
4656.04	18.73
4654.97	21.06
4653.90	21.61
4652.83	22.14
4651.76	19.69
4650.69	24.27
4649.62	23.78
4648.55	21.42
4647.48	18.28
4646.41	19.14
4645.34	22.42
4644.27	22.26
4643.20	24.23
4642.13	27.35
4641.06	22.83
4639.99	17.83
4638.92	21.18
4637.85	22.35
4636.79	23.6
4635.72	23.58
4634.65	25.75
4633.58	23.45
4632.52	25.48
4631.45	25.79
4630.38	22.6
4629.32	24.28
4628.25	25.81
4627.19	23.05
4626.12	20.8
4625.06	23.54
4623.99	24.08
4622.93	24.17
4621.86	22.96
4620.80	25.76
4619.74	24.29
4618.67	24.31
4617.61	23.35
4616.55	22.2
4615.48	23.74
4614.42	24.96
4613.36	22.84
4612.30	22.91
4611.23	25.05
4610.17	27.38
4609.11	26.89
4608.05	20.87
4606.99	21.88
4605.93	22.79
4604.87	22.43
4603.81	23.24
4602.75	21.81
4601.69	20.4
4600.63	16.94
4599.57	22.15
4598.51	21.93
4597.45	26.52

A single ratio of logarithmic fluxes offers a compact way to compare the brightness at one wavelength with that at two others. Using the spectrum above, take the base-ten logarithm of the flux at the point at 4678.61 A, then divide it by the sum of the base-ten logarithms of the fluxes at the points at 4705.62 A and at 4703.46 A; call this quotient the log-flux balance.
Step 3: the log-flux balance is 0.527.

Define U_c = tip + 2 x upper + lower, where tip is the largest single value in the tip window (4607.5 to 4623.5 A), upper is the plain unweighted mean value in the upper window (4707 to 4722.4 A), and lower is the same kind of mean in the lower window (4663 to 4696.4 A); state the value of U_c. 93.2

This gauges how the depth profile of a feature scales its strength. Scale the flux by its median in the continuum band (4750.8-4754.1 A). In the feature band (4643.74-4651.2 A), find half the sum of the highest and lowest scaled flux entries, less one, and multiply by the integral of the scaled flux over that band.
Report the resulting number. -0.69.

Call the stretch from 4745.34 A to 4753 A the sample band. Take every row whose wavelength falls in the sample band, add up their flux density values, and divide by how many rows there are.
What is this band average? 23.5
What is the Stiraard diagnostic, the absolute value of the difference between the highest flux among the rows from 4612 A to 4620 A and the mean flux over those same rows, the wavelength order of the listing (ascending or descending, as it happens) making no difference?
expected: 1.4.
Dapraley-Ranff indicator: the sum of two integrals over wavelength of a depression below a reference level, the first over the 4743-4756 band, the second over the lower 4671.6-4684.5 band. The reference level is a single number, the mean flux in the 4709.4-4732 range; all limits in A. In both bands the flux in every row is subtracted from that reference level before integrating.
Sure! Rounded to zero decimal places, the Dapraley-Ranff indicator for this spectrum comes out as 13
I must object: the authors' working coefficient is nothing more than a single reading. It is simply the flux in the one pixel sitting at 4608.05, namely 20.87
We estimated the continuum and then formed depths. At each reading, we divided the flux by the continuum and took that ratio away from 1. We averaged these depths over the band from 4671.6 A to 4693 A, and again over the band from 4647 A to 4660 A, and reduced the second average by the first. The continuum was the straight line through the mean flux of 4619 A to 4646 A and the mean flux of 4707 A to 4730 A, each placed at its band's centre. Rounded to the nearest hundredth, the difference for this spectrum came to 0.01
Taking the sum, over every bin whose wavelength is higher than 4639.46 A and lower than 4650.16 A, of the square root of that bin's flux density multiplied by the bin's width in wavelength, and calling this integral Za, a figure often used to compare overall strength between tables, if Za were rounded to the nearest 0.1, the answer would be 50.0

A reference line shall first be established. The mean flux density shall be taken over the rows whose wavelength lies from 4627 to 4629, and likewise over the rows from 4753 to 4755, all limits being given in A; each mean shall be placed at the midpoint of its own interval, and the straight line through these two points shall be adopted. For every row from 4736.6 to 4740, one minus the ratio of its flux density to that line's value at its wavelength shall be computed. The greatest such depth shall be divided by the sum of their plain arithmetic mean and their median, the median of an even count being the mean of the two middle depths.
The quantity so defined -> 0.9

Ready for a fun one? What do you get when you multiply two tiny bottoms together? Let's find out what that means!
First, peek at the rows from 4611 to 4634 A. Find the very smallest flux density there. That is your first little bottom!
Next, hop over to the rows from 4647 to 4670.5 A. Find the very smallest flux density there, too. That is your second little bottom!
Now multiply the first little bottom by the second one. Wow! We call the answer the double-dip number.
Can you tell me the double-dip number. 334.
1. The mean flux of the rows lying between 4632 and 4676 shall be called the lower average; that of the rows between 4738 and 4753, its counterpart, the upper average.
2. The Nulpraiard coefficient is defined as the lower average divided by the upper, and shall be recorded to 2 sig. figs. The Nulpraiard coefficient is 0.98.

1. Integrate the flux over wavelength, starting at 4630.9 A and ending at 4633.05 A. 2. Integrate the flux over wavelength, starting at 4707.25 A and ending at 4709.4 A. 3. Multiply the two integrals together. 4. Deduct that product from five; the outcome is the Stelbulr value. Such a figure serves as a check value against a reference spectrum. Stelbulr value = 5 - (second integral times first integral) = -2409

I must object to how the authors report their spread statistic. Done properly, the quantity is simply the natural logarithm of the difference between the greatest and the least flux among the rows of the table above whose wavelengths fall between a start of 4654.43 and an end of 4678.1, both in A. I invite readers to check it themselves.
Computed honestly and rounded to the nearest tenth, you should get 2.4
